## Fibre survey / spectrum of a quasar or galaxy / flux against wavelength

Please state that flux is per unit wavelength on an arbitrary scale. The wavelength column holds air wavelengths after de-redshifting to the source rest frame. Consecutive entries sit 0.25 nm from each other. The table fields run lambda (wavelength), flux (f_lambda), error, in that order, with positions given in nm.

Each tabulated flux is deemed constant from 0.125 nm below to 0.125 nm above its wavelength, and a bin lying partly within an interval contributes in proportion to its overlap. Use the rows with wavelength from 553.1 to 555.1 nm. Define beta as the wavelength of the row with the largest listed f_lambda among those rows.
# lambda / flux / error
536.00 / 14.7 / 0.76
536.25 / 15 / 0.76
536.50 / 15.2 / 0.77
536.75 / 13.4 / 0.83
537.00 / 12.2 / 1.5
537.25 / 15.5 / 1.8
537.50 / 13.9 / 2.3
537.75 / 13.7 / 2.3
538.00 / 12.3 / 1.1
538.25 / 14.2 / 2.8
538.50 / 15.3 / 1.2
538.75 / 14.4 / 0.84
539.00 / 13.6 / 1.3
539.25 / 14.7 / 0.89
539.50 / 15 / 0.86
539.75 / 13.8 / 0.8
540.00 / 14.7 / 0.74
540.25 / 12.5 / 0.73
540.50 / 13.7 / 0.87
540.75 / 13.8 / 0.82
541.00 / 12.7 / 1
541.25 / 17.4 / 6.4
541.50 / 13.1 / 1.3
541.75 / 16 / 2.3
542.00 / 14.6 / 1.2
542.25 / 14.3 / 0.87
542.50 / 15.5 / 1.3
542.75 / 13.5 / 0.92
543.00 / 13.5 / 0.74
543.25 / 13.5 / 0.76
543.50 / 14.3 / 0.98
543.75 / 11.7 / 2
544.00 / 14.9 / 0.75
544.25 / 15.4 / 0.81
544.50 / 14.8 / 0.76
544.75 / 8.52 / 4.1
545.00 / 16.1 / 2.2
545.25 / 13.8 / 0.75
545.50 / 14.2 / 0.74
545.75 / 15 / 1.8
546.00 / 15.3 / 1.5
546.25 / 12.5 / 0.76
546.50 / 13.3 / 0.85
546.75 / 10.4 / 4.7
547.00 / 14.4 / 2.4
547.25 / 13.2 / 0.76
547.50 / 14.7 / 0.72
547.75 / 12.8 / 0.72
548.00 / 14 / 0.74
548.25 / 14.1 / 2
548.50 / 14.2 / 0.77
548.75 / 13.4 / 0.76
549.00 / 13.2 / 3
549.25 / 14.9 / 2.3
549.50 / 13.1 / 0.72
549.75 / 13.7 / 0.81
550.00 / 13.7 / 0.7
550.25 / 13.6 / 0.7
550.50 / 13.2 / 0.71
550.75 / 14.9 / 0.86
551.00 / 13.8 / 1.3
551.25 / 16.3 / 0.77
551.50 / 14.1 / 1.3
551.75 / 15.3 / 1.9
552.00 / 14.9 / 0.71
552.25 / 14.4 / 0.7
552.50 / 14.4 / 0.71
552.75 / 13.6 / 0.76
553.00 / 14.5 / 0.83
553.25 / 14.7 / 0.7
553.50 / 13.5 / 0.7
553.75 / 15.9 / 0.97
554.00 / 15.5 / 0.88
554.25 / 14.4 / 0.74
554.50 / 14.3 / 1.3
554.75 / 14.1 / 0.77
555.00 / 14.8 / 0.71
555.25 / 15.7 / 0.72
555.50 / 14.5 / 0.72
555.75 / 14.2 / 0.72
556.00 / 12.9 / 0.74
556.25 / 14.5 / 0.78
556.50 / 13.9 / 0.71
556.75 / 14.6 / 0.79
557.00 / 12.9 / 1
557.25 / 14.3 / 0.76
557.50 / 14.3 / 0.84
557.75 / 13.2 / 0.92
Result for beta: 553.75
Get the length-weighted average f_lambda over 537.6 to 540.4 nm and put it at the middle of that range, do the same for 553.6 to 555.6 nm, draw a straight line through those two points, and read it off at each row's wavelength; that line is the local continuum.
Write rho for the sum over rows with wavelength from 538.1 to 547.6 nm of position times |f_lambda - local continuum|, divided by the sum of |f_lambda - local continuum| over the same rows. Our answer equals 543.42 nm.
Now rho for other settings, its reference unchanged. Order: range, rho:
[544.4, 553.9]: 548.25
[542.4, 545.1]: 544.11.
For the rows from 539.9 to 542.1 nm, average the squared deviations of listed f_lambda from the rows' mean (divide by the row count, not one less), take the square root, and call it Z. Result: 1.5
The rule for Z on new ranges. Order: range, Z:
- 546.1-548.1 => 1.3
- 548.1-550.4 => 0.5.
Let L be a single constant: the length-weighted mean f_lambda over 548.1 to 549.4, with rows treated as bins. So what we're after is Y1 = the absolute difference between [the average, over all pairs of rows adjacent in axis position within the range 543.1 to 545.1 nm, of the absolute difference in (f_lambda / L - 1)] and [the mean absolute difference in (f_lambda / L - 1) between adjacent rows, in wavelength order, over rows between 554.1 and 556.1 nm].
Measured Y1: 0.17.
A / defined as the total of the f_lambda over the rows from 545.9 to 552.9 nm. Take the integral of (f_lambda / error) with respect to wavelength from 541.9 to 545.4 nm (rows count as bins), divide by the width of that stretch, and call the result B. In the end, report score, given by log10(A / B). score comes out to 1.44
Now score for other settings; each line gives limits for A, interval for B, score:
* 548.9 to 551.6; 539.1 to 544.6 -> 1.02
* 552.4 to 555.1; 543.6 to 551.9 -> 1.06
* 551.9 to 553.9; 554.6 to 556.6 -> 0.78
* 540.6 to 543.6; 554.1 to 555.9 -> 0.96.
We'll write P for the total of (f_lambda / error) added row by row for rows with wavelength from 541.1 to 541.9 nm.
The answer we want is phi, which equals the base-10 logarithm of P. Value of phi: 1.296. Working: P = 19.8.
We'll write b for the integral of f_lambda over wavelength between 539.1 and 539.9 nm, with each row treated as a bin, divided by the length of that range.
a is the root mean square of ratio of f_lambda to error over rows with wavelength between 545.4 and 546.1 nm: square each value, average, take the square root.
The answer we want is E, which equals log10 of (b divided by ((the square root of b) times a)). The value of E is -0.55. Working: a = 13.4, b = 14.5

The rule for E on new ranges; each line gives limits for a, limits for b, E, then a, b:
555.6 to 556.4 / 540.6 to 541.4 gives -0.69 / 18.6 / 14.6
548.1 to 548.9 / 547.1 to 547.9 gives -0.62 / 15.3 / 13.6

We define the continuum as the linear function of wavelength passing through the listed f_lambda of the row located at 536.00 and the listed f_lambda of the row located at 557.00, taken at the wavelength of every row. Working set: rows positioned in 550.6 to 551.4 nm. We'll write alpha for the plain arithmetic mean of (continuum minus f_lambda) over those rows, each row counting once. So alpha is -1.6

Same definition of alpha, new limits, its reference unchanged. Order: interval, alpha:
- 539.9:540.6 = 0.7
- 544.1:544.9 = 1.1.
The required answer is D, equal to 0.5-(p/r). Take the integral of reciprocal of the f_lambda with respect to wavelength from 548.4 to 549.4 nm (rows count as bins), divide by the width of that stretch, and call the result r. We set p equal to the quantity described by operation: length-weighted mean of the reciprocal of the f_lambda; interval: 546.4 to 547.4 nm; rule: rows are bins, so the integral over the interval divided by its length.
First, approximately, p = 0.0790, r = 0.072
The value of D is -0.59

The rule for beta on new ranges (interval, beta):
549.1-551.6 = 551.25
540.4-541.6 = 541.25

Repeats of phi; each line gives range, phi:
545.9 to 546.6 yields 1.626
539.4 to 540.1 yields 1.737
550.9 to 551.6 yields 1.630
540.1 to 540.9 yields 1.696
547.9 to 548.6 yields 1.647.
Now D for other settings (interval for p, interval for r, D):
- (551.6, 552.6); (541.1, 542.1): -0.52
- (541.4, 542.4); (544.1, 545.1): -0.38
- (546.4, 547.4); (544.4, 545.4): -0.49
